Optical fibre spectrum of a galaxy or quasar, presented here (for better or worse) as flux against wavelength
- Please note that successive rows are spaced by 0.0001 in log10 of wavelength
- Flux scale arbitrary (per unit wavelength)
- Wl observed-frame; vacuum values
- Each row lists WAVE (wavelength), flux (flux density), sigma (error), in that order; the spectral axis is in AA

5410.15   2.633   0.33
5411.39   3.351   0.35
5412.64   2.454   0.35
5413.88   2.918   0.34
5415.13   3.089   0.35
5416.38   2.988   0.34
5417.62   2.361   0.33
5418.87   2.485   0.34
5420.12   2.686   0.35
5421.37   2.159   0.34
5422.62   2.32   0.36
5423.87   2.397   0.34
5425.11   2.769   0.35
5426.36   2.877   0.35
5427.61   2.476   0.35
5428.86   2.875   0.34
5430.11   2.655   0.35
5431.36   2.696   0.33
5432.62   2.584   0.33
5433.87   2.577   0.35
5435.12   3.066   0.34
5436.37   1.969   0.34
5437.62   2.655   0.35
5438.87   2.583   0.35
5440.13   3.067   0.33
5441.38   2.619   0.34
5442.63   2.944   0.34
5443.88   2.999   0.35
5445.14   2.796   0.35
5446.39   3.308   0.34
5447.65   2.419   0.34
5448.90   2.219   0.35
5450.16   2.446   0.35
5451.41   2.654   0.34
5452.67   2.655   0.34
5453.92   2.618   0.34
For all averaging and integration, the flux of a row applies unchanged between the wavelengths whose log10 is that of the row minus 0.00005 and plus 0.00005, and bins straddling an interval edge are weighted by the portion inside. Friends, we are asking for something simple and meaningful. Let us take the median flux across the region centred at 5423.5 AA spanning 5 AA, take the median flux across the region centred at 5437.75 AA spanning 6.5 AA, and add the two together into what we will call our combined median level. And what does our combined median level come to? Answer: 5.01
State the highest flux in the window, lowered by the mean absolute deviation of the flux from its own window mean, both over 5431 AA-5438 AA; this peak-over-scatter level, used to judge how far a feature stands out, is 2.85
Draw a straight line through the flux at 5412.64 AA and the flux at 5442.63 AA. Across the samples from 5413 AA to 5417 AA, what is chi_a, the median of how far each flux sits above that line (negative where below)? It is 0.47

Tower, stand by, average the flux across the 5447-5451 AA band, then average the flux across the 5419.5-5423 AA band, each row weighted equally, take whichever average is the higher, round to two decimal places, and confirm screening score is 2.39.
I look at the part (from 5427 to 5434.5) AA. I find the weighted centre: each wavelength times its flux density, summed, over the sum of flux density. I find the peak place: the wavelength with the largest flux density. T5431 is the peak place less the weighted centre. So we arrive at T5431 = -1.9 AA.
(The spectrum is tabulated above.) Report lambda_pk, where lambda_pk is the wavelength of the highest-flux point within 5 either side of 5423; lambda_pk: 5426.36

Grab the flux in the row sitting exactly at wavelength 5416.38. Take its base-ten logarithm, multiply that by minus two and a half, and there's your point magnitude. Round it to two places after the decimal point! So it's -1.19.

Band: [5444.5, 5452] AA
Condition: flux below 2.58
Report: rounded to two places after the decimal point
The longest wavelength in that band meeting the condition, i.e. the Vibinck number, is 5450.16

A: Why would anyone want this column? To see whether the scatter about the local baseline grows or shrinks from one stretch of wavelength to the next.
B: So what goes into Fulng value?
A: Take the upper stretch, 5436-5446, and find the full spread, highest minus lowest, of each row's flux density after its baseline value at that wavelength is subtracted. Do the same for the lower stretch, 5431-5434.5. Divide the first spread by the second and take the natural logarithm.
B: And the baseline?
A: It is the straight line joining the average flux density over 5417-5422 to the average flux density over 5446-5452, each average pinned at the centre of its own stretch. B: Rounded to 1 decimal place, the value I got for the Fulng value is 2.1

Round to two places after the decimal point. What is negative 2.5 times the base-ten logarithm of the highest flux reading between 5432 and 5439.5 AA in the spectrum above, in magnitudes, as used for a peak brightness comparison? -1.22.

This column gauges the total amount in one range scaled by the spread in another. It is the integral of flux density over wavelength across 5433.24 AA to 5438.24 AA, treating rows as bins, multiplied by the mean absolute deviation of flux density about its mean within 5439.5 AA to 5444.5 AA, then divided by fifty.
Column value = 0.037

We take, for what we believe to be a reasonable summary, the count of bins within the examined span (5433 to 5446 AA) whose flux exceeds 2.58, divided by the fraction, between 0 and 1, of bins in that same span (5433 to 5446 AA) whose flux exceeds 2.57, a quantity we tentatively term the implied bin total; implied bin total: 8.9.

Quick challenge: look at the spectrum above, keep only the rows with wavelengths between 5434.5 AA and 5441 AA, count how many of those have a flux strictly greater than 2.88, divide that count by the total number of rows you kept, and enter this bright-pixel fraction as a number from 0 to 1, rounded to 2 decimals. 0.40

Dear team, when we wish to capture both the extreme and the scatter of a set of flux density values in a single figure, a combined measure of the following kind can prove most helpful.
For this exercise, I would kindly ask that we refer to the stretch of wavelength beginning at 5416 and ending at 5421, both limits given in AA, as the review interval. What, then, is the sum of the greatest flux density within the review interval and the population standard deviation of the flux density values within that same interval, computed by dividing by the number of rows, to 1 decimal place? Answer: 3.2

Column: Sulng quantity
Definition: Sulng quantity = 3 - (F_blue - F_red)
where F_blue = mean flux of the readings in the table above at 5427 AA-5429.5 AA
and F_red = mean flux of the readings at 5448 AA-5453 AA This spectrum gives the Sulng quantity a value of 2.8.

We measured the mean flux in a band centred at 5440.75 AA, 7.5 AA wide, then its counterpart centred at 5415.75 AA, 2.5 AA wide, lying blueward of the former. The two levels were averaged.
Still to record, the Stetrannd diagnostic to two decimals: 2.92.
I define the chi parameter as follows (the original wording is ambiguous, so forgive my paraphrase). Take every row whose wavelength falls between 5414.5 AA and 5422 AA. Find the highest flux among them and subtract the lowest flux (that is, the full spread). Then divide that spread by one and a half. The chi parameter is 0.62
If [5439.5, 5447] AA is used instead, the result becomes 0.46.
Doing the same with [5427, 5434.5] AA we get 0.27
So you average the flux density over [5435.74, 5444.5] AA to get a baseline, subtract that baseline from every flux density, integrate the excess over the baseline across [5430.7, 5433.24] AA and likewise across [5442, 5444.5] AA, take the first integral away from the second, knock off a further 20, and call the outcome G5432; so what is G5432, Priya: -19.2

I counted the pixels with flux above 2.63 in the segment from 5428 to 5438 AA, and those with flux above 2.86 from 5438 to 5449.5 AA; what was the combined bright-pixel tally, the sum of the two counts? 9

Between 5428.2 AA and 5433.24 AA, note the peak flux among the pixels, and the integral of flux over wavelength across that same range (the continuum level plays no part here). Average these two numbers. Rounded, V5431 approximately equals 8.2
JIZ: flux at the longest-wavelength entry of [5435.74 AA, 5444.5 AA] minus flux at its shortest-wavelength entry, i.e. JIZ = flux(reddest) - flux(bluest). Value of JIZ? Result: 1.0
